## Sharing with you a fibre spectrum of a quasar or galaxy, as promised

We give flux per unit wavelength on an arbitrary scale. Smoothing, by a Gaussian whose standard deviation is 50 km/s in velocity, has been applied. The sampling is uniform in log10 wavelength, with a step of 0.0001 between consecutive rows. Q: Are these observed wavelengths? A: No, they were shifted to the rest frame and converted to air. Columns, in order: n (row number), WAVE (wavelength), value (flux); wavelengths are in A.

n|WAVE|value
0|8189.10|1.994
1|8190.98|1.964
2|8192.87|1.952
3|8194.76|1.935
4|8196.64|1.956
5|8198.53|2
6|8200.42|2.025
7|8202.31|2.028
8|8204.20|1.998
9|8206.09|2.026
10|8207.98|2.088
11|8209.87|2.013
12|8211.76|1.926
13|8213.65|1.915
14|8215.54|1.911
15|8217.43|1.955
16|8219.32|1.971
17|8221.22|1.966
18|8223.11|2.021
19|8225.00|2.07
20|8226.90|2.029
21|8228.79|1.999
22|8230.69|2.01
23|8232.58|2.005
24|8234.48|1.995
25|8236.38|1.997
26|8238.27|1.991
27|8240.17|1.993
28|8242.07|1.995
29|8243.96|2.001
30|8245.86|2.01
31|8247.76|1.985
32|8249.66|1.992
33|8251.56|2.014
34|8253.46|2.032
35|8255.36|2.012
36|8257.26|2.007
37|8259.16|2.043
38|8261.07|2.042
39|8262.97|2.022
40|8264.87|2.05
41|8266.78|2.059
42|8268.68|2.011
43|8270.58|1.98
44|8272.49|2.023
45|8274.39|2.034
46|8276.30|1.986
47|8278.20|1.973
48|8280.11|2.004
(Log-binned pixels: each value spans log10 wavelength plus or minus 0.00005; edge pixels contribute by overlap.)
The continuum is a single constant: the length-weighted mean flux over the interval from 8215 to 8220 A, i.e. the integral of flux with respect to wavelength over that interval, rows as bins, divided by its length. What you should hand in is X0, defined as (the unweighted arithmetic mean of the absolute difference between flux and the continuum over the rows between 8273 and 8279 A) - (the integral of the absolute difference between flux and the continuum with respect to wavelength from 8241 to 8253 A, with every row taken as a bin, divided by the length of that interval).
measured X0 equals 0.00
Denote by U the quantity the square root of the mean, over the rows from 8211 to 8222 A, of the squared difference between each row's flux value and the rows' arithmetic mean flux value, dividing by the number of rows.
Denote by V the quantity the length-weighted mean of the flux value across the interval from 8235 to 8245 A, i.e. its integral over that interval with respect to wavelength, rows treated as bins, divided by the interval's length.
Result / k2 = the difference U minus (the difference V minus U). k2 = -1.95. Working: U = 0.024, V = 2.00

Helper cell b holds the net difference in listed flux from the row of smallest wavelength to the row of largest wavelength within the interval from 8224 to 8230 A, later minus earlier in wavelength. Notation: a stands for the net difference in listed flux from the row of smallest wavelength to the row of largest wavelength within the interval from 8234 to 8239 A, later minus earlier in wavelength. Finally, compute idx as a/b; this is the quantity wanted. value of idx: 0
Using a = -0.004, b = -0.071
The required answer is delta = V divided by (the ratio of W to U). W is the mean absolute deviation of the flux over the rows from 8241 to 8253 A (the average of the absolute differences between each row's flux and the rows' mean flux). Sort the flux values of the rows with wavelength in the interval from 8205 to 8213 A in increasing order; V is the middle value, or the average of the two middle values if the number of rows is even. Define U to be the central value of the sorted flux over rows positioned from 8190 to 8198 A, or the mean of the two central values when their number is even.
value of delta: 447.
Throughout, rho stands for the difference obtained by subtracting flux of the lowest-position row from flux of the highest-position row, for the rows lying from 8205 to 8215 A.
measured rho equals -0.11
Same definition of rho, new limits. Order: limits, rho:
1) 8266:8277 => -0.07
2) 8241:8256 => 0.02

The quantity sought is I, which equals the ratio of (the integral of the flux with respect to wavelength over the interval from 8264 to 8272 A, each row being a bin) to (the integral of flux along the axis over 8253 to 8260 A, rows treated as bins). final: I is 1.14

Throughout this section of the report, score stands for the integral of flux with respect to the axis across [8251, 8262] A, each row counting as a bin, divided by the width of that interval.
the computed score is 2.02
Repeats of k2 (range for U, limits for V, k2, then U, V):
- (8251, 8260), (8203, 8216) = -1.96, 0.014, 1.99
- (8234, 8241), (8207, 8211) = -2.04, 0.002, 2.04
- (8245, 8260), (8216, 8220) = -1.92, 0.018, 1.96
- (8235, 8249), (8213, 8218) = -1.91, 0.007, 1.93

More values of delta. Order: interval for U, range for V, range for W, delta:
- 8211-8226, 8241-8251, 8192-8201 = 126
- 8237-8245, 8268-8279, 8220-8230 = 144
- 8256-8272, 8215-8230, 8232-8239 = 1008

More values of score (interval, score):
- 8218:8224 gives 1.98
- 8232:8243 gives 1.99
